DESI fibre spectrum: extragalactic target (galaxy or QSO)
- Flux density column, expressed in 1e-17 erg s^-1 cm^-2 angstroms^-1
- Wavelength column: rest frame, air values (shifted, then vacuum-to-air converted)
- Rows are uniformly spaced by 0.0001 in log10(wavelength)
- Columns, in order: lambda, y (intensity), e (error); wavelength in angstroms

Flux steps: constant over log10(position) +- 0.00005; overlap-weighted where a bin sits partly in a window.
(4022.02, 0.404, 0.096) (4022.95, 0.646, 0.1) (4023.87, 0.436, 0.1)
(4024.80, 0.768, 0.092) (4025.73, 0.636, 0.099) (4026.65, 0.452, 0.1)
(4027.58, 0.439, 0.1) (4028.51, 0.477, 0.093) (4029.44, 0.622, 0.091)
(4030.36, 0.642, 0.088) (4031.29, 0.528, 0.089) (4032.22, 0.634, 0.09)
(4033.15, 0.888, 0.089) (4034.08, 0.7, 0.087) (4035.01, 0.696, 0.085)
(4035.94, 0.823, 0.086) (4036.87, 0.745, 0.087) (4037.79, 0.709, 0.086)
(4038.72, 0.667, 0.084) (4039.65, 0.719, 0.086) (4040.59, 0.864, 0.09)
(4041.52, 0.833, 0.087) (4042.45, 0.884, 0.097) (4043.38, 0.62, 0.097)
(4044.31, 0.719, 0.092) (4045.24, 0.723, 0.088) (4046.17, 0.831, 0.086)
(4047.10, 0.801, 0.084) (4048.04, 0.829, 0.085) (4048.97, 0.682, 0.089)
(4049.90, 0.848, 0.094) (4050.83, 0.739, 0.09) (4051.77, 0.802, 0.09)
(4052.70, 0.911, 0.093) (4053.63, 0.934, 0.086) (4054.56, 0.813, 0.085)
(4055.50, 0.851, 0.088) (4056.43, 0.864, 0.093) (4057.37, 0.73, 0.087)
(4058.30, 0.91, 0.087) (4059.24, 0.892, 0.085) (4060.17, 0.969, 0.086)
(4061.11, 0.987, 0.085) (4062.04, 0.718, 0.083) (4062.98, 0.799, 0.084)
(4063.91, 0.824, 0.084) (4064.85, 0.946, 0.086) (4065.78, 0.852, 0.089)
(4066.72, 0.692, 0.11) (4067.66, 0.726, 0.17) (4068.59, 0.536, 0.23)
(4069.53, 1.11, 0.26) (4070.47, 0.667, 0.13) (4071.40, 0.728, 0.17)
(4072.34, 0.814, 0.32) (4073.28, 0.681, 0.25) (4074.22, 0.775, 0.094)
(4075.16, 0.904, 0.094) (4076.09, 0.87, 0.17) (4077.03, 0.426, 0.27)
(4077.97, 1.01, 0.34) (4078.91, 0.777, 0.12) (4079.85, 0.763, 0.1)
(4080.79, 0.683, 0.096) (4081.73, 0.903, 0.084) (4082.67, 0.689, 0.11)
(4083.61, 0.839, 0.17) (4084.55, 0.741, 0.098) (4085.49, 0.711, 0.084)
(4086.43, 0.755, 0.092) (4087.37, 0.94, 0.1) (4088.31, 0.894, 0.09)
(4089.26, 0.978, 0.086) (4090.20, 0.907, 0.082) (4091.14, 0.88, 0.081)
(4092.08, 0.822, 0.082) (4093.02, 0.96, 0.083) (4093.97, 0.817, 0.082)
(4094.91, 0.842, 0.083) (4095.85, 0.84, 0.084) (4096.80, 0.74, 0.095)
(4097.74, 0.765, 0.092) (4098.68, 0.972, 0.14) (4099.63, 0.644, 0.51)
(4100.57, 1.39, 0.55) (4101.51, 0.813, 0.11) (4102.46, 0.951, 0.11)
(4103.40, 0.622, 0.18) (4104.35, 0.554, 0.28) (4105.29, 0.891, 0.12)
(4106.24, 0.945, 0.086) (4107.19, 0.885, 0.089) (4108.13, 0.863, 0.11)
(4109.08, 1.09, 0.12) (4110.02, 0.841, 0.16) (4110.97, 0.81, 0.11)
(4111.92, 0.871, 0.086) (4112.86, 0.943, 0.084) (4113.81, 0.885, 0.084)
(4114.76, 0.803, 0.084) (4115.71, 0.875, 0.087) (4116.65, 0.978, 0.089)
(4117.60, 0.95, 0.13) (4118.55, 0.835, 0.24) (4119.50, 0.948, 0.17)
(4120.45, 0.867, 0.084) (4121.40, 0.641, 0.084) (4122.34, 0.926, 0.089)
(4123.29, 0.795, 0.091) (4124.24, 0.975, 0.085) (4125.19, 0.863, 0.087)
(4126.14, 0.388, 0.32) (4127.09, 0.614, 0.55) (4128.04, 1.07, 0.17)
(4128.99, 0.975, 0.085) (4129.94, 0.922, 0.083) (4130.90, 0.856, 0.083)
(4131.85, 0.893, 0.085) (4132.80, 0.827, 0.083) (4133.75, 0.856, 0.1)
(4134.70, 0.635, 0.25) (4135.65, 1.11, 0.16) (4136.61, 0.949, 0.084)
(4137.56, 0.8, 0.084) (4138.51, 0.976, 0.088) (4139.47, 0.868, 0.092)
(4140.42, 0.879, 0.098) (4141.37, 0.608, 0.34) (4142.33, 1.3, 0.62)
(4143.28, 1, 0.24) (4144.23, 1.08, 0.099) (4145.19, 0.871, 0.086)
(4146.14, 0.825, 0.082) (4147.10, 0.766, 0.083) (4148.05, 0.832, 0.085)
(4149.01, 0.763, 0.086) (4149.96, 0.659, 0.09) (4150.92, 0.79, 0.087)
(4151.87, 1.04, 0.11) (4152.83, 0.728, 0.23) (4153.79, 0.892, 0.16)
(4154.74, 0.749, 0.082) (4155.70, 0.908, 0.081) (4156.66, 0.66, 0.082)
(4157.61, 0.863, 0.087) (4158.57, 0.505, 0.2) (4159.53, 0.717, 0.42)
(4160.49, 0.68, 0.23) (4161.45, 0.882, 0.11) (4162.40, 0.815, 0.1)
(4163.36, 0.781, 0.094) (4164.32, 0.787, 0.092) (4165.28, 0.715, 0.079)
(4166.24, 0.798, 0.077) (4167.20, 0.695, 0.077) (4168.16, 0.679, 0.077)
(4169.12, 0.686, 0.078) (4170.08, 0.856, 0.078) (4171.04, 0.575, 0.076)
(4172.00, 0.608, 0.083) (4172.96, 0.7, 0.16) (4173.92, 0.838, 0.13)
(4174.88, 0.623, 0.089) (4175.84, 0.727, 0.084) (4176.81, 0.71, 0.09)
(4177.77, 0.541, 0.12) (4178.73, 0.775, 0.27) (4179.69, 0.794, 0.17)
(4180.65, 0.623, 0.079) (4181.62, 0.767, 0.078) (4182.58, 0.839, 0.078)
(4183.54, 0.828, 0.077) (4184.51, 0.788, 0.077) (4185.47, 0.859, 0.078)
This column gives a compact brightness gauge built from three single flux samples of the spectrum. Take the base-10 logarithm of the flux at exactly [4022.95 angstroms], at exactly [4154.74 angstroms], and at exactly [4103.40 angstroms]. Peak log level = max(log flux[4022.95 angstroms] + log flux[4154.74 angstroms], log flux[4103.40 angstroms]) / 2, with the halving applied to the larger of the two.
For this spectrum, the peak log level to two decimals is -0.10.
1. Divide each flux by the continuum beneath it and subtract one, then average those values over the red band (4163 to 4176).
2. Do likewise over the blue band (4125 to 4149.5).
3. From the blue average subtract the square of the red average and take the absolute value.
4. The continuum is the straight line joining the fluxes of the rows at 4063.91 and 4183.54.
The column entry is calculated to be 0.031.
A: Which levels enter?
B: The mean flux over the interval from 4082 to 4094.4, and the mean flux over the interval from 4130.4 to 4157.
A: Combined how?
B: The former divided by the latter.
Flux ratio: 0.98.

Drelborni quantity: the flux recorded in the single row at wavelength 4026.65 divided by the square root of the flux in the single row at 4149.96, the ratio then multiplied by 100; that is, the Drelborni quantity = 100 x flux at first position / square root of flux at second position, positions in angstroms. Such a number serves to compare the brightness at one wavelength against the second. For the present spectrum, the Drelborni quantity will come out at 56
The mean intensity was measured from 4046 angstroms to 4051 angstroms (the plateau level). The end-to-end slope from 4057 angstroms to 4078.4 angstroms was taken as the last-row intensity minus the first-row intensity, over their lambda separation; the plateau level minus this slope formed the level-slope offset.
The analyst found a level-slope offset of 0.775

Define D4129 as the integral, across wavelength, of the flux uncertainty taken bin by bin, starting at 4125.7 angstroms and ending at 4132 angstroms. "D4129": 1.3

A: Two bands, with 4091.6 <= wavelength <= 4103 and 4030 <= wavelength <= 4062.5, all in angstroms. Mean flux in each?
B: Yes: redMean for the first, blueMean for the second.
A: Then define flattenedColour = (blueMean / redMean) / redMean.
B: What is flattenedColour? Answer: 1.02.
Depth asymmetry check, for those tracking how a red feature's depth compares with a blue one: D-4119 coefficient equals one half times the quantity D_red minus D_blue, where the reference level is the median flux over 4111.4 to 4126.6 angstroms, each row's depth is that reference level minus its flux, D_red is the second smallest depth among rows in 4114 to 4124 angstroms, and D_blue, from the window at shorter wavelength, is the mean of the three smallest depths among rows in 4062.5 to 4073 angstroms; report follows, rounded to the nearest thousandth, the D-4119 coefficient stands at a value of 0.010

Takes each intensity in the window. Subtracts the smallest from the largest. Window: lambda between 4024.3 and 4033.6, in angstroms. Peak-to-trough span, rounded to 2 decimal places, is 0.45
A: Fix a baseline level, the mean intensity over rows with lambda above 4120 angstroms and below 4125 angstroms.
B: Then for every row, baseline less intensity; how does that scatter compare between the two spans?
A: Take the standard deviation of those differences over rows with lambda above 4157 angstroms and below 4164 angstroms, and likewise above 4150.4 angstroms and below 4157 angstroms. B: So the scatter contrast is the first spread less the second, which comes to 0.0001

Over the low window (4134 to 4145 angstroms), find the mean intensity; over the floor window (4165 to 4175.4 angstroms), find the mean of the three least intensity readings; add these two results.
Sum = 1.53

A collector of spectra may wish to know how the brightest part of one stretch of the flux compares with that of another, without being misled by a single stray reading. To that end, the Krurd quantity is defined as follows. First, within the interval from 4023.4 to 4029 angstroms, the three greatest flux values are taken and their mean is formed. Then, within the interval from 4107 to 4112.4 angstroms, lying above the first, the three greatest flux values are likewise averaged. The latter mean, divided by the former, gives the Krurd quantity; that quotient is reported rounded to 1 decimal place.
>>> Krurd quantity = 1.5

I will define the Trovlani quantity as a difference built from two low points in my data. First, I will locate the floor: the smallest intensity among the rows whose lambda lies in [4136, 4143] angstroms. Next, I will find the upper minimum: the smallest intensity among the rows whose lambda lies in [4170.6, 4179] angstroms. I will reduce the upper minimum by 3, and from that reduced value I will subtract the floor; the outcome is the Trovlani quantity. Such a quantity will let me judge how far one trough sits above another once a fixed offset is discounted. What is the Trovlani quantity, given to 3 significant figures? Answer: -3.07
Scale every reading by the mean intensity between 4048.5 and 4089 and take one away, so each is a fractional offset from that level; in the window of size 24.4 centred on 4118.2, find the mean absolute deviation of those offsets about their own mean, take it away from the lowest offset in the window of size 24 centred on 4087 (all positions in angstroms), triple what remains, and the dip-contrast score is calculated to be -1.77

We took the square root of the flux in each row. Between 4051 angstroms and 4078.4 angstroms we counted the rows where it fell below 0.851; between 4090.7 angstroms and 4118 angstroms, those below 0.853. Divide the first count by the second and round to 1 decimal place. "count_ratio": 2.0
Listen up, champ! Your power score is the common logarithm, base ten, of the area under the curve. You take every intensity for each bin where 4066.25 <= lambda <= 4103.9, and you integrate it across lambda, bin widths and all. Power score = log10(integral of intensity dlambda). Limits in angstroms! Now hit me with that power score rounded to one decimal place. 1.5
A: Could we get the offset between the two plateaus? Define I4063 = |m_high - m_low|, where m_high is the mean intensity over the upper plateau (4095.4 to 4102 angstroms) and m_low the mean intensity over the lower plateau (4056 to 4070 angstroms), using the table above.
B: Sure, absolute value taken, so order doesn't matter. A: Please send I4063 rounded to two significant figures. 0.044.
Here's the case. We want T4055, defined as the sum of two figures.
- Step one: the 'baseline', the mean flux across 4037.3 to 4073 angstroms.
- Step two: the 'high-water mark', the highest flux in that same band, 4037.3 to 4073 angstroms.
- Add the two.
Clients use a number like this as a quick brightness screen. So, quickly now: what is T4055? 1.91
